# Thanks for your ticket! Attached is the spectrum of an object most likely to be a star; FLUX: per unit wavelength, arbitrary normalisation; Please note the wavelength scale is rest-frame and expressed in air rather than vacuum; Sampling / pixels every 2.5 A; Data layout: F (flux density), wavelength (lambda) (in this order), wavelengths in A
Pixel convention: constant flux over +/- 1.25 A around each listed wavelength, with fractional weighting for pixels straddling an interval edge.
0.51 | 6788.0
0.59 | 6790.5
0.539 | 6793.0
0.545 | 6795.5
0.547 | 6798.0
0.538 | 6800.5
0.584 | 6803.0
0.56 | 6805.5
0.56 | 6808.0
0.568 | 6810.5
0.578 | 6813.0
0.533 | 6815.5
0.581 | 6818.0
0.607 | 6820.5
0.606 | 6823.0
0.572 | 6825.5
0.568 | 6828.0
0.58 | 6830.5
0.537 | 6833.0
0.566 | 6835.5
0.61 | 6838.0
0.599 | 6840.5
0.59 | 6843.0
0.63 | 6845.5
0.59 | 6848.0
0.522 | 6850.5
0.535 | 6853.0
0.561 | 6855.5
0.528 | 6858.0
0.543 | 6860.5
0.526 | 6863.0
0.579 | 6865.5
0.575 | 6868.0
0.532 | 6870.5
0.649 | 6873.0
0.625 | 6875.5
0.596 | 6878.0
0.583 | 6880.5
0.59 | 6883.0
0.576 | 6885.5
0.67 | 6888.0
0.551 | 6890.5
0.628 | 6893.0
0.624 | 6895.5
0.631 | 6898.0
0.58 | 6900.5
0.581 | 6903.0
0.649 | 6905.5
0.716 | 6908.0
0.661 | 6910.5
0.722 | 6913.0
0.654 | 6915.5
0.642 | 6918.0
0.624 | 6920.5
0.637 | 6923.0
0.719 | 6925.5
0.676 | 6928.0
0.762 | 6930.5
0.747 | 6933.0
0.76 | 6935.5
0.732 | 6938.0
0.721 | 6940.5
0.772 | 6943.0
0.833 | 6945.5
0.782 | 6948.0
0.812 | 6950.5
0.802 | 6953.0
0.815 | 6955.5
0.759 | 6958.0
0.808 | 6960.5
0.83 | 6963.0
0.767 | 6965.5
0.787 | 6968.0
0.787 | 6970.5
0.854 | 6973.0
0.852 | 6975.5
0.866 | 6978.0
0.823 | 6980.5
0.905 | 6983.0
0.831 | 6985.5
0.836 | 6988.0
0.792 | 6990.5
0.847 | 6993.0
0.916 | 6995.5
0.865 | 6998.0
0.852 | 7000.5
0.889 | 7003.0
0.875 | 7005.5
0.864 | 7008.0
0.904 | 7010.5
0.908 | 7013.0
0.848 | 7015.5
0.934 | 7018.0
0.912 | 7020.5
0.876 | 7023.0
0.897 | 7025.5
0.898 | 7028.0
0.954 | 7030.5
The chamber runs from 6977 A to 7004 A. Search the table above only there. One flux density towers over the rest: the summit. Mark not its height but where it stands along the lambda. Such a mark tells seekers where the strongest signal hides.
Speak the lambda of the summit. 6995.5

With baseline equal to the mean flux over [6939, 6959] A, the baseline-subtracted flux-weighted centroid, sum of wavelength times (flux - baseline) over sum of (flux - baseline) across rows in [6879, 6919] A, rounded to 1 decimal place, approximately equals 6897.1 A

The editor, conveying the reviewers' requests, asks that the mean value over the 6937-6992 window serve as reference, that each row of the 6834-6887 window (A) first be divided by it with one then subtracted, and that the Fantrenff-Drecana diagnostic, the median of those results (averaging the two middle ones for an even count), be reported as -0.28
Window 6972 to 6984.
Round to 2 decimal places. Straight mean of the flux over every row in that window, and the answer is 0.86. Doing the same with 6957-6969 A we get 0.79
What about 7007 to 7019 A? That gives 0.89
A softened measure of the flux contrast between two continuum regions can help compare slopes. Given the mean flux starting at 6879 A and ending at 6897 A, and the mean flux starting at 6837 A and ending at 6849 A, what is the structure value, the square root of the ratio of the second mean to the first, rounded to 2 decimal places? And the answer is 1.00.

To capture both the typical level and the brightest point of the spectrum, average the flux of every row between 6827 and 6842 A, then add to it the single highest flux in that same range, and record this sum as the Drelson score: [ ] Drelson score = 1.2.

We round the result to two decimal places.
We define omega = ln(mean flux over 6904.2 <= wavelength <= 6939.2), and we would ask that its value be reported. -0.37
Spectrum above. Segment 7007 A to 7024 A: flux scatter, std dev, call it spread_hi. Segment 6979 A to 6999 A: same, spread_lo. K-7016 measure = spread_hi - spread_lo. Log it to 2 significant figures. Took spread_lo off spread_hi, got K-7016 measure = -0.011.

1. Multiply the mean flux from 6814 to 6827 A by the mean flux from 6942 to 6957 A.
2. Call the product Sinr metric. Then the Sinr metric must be 0.465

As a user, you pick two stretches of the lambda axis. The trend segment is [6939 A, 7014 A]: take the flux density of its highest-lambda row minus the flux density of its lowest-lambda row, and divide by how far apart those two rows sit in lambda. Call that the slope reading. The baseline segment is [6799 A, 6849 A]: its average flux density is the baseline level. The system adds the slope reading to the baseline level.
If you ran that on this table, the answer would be 0.580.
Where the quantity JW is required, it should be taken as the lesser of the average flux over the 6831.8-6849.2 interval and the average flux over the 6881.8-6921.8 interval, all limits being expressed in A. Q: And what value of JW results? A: 0.59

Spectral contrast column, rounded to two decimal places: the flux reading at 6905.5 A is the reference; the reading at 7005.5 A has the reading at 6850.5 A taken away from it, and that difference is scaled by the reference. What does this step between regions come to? 0.54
